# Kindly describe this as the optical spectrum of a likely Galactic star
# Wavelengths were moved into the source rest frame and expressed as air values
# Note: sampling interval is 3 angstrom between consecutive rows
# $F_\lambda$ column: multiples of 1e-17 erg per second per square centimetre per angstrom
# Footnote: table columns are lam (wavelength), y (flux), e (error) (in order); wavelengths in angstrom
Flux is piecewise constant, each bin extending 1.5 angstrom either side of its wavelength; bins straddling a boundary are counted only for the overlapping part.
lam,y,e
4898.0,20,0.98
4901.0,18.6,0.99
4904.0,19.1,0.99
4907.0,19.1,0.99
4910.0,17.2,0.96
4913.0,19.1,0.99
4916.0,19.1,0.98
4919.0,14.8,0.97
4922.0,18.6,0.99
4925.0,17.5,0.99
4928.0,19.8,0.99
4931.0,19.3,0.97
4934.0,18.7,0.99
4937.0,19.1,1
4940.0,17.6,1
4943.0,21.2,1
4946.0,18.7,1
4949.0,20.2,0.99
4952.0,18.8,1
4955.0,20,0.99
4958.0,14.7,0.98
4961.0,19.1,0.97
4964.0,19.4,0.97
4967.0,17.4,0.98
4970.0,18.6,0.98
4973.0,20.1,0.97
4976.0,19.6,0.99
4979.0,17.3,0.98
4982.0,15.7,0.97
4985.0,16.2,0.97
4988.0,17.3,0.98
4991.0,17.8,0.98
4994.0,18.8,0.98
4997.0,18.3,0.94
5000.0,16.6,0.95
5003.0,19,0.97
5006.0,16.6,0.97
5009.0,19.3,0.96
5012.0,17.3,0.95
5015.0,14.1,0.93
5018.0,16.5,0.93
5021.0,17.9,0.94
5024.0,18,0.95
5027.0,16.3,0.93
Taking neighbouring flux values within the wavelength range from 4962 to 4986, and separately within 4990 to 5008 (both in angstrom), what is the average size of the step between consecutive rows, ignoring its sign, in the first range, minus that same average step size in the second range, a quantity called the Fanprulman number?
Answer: -0.2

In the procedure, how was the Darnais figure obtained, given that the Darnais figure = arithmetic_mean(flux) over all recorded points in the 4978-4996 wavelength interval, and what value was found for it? 17.2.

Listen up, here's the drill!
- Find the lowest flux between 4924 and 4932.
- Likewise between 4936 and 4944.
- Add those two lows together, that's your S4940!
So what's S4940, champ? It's 35.1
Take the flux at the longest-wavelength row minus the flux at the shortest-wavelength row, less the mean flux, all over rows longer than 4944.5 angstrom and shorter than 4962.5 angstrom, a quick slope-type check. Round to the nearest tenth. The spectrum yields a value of -18.2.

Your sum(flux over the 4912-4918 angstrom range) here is 38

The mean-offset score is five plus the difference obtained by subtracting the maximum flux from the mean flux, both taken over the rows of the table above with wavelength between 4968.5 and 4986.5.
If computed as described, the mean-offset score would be 2.8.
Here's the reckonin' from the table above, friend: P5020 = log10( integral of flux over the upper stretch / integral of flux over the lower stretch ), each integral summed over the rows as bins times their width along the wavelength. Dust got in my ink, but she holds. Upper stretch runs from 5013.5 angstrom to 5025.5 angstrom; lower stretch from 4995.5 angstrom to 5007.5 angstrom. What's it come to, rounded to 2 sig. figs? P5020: -0.025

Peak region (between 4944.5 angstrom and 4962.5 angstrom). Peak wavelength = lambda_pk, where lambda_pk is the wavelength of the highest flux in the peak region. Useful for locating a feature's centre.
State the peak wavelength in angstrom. 4949.0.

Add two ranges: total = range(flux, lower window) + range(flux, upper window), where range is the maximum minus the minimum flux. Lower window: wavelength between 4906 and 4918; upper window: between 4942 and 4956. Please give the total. 4.4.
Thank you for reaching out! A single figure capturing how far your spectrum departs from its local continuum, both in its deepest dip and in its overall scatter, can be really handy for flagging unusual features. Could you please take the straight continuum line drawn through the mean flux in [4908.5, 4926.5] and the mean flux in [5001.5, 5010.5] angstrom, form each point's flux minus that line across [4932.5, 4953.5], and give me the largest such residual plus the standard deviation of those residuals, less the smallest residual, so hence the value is 5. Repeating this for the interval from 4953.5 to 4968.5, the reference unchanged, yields 7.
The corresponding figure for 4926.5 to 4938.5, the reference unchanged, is 2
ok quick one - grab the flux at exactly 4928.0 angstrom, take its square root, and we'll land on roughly 4.45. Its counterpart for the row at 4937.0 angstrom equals 4.37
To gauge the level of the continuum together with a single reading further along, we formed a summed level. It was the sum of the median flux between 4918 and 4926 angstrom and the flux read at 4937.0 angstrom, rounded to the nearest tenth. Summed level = 36.6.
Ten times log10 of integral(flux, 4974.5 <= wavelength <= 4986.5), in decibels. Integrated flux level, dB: 23.15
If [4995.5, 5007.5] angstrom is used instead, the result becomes 23.25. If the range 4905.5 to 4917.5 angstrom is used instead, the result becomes 23.49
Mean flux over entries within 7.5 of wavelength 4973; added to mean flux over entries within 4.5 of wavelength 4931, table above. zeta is 37.9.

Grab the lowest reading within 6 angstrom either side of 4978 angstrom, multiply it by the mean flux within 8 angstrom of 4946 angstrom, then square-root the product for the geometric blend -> 17.4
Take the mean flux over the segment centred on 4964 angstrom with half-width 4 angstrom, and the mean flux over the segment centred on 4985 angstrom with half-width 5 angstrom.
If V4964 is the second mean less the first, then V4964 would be -2.2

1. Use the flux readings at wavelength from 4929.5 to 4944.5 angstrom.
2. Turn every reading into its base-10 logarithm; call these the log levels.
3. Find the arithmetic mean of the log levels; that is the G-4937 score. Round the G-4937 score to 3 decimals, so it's 1.282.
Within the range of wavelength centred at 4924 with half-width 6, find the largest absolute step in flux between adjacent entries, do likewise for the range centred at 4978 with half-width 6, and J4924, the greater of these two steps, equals 3.8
